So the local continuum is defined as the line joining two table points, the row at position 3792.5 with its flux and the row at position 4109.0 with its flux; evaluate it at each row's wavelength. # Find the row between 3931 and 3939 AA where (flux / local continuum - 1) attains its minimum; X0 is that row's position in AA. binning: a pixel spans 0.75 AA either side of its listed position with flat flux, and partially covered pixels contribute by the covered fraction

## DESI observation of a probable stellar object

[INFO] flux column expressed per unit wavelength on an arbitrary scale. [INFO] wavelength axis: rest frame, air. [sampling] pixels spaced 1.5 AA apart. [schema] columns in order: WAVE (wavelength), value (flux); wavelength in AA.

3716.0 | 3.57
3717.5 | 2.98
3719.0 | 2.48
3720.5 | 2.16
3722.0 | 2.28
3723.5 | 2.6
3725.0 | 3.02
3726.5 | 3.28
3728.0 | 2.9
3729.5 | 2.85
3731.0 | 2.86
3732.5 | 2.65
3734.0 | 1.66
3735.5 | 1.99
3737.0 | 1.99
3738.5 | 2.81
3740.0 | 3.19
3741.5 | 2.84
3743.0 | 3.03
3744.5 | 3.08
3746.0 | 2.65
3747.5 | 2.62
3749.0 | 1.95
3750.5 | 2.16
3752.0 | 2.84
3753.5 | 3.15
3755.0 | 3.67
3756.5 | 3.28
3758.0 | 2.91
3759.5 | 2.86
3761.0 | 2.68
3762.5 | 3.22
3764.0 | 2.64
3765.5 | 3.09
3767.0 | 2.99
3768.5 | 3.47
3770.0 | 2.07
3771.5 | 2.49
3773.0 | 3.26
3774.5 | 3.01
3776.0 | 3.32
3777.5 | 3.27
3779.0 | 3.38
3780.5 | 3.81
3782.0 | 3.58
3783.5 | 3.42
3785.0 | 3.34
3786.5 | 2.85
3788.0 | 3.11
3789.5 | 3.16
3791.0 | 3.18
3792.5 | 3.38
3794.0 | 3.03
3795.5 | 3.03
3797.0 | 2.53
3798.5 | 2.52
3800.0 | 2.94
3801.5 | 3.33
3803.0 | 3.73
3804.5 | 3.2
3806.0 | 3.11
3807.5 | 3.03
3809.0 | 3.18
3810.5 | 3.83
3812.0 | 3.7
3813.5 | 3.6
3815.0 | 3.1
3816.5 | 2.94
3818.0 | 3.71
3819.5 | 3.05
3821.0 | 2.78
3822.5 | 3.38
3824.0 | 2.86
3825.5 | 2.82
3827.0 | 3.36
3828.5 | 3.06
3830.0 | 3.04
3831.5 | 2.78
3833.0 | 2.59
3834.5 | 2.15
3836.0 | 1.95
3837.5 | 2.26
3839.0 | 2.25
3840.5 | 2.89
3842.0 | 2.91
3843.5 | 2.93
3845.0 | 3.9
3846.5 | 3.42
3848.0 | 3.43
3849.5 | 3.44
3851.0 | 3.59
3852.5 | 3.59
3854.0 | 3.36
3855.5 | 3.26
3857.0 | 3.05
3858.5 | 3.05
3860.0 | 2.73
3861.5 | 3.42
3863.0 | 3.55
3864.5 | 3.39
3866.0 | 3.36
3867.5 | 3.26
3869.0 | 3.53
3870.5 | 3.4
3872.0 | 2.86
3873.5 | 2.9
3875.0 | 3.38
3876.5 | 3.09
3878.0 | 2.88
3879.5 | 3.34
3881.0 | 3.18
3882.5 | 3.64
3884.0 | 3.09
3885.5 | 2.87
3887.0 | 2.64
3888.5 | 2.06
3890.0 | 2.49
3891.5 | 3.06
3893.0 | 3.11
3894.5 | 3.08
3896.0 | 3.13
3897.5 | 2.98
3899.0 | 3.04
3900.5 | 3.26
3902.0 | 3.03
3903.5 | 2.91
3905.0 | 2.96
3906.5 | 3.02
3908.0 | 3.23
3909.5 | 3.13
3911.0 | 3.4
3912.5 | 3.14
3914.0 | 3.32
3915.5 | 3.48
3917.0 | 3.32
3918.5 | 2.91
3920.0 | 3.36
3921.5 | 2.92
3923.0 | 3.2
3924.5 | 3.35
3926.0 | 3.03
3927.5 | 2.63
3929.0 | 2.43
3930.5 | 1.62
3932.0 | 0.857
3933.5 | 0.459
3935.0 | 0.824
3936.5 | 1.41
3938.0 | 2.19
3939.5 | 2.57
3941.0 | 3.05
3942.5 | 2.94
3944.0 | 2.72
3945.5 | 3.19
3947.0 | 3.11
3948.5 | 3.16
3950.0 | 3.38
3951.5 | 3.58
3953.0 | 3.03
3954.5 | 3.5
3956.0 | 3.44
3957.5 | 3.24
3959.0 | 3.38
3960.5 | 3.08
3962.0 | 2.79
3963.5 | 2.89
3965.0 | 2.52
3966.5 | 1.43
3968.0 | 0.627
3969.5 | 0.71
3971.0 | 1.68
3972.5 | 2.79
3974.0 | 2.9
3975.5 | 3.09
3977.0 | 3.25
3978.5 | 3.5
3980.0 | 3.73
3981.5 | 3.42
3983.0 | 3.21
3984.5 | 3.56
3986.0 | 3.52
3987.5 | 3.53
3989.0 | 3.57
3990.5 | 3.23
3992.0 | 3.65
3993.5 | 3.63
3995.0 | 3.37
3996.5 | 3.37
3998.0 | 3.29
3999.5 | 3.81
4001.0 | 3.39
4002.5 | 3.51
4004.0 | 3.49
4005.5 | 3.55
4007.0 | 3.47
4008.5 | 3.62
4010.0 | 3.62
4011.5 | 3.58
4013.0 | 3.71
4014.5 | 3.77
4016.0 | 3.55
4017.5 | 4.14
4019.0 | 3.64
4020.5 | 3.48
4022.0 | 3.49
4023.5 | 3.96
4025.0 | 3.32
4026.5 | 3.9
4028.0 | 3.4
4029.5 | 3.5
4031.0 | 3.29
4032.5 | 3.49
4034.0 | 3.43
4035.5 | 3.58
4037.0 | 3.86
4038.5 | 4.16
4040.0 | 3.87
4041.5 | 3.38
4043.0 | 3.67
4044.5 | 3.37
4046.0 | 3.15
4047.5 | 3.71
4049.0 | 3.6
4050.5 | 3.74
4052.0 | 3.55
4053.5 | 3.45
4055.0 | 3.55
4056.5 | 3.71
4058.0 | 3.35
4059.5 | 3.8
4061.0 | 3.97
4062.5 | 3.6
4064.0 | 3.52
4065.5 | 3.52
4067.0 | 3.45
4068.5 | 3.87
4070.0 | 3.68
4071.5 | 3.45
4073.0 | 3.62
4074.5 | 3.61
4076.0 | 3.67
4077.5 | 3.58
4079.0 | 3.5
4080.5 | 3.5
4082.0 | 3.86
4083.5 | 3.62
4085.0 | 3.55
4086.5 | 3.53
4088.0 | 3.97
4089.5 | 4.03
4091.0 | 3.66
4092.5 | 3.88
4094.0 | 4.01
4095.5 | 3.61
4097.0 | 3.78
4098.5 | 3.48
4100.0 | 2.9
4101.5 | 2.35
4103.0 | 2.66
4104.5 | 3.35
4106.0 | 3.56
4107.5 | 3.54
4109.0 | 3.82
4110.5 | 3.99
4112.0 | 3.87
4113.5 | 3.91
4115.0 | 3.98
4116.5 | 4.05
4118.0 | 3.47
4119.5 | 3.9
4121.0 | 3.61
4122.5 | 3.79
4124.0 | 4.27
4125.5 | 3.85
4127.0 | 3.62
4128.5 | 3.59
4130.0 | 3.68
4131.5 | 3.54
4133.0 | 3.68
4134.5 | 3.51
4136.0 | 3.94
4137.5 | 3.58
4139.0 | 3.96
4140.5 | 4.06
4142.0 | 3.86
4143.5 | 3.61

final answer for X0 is 3933.5 AA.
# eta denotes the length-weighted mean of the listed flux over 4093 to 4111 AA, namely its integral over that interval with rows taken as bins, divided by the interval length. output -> 3.4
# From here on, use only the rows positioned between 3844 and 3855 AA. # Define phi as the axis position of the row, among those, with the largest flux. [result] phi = 3845.0 AA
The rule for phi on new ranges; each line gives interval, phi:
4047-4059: 4050.5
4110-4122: 4116.5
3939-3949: 3945.5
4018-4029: 4023.5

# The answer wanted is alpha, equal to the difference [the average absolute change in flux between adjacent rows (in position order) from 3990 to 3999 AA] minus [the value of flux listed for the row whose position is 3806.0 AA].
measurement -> -3.0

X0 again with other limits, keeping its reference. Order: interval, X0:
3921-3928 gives 3927.5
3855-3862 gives 3860.0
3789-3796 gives 3795.5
